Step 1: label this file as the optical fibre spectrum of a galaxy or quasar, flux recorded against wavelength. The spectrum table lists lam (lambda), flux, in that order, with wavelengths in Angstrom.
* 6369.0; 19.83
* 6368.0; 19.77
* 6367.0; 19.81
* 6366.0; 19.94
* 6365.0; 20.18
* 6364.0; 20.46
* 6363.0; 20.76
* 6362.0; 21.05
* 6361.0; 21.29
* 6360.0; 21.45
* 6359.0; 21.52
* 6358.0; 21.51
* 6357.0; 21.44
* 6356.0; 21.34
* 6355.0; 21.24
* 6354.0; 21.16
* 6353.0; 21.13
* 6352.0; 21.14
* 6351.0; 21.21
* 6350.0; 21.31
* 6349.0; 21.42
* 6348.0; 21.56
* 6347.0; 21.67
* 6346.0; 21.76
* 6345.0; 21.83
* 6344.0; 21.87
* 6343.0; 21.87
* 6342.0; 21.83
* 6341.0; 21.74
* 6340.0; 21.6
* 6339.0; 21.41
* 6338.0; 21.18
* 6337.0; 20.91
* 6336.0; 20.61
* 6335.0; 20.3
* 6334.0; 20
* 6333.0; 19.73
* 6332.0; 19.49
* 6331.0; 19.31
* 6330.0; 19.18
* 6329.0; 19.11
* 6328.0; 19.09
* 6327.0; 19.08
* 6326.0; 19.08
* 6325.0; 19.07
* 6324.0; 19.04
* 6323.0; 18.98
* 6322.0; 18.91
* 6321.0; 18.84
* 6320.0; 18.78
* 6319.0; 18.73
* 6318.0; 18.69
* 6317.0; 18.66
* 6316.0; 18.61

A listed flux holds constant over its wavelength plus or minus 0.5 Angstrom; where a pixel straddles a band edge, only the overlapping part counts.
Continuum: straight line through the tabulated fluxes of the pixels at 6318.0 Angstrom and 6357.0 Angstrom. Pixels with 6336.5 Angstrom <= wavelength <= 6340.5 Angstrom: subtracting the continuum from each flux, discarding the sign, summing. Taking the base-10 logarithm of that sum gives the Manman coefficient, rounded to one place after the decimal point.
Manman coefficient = 0.7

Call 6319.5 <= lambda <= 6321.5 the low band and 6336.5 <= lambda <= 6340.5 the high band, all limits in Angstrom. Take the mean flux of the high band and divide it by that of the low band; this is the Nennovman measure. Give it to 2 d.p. 1.13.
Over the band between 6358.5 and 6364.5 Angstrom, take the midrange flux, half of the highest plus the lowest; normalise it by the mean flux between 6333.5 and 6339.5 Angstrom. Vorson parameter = 1.01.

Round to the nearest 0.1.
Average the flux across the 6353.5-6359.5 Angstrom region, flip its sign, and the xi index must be -21.4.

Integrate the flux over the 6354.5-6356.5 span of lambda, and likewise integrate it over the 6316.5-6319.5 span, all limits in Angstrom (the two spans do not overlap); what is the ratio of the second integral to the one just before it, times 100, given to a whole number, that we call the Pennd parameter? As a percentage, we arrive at 132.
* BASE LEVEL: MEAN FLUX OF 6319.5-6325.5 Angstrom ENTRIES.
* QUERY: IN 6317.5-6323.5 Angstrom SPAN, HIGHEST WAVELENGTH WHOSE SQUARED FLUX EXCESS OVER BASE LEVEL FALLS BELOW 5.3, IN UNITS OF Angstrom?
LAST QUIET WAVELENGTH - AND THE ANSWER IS 6323.0 Angstrom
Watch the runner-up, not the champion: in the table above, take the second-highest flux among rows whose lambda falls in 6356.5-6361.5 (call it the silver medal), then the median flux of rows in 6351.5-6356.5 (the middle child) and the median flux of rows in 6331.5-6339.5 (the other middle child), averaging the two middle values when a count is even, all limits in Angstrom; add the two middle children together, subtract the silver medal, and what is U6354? 20.1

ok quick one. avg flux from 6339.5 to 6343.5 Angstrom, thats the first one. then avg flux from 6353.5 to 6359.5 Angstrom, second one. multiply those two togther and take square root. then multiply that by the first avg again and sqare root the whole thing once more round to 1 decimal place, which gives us 21.7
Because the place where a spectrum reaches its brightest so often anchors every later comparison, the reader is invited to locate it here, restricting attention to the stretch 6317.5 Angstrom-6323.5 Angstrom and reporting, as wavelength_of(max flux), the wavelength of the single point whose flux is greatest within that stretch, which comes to 6323.0 Angstrom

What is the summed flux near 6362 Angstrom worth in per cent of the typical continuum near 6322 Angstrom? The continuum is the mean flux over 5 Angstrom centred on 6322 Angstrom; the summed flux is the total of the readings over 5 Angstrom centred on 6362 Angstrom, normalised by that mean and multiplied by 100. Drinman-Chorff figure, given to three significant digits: 555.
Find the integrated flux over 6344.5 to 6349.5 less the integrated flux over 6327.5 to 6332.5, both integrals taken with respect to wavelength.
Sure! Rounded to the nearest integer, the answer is 12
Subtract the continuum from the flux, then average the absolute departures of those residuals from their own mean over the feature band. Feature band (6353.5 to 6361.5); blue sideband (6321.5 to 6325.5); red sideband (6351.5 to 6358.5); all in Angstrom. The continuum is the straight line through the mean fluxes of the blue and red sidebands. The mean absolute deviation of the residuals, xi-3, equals 0.11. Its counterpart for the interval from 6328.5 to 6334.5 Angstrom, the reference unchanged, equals 0.17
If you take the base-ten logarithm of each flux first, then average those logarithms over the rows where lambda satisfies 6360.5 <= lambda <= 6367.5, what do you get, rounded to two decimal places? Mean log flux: 1.31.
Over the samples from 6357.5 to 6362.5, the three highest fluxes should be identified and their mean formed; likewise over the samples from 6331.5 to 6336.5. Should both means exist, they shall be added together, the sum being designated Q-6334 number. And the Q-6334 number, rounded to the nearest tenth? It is 41.8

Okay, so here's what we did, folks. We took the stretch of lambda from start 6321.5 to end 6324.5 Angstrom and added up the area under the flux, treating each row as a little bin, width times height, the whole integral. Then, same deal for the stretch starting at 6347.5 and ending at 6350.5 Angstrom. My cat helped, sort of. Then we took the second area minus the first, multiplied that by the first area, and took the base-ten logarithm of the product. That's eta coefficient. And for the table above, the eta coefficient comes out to 2.62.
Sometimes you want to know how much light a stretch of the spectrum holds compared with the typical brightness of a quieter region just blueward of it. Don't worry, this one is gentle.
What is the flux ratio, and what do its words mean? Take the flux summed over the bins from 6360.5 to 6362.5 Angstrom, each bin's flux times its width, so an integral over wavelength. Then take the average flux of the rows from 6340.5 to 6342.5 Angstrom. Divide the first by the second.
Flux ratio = 1.94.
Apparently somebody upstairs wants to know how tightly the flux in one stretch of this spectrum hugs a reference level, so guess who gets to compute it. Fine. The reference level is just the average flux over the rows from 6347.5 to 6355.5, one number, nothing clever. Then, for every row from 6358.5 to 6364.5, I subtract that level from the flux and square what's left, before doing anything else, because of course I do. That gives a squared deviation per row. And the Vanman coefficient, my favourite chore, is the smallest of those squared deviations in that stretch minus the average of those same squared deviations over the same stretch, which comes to -0.18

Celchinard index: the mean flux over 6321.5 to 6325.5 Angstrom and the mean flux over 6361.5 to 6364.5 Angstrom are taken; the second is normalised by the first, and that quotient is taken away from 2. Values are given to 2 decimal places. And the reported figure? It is 0.91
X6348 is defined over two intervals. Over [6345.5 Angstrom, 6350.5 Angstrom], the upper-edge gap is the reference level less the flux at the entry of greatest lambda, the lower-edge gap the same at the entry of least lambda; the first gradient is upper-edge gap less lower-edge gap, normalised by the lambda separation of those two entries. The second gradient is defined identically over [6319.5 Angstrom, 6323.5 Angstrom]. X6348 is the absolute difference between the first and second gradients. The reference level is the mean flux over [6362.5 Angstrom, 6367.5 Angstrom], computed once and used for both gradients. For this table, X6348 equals 0.18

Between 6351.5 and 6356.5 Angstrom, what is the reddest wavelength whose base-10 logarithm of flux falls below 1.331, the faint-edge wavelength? 6356.0 Angstrom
